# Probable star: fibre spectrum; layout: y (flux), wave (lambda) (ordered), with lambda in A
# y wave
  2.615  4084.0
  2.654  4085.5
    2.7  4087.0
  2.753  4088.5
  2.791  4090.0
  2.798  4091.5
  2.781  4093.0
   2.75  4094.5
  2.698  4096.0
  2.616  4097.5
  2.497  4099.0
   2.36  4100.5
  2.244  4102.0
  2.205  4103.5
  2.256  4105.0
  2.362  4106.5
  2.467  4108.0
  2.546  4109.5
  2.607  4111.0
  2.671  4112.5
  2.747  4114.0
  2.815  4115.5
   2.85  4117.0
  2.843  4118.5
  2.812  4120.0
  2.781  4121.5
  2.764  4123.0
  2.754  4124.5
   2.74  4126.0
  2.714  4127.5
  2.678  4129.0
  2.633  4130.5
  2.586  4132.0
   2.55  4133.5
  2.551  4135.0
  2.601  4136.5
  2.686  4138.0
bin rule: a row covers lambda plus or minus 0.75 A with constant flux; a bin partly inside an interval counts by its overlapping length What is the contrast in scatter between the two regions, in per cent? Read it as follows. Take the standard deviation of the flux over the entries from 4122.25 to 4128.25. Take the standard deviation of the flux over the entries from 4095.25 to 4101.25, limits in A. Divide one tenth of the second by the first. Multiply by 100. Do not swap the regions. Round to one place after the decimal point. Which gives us 67.8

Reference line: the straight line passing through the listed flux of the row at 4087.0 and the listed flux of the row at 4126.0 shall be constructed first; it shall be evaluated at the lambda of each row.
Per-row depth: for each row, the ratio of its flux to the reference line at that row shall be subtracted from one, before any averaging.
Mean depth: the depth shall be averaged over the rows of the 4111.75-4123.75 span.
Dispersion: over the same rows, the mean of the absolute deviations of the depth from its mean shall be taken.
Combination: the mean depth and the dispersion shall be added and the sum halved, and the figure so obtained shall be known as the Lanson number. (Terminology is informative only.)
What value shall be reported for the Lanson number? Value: -0.002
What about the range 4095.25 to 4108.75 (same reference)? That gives 0.082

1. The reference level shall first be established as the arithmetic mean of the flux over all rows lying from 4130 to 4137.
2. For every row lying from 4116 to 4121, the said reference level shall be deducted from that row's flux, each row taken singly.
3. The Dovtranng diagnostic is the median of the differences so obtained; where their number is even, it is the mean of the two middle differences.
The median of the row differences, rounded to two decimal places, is 0.26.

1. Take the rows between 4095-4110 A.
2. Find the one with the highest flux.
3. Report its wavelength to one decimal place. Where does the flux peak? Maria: 4096.0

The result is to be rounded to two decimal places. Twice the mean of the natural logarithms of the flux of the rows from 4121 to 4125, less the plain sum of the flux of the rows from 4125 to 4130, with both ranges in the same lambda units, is -6.10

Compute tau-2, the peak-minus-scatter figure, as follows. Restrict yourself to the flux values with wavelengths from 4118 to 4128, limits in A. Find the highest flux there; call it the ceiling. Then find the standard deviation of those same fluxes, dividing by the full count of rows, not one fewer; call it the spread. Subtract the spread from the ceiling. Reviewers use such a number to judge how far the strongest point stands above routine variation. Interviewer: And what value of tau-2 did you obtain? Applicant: 2.80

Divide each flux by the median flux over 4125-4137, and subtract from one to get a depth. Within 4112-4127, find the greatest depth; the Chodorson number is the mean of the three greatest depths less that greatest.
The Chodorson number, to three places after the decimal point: -0.018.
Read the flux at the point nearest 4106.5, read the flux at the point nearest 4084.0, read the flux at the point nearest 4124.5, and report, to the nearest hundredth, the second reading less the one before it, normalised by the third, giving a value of 0.09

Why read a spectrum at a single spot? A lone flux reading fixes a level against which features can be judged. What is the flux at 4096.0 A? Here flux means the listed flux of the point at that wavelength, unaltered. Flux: 2.698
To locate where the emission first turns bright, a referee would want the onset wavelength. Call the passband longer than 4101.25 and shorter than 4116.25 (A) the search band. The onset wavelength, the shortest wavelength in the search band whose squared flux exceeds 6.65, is 4111.0 A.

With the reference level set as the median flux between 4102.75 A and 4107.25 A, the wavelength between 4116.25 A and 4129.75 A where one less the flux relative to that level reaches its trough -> 4117.0 A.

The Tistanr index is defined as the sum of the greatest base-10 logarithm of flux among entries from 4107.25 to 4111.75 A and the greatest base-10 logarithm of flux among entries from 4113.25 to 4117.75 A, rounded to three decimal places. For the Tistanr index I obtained 0.871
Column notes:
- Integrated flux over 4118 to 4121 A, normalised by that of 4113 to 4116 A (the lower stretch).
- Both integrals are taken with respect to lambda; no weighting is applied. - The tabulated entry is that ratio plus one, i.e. 2.02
